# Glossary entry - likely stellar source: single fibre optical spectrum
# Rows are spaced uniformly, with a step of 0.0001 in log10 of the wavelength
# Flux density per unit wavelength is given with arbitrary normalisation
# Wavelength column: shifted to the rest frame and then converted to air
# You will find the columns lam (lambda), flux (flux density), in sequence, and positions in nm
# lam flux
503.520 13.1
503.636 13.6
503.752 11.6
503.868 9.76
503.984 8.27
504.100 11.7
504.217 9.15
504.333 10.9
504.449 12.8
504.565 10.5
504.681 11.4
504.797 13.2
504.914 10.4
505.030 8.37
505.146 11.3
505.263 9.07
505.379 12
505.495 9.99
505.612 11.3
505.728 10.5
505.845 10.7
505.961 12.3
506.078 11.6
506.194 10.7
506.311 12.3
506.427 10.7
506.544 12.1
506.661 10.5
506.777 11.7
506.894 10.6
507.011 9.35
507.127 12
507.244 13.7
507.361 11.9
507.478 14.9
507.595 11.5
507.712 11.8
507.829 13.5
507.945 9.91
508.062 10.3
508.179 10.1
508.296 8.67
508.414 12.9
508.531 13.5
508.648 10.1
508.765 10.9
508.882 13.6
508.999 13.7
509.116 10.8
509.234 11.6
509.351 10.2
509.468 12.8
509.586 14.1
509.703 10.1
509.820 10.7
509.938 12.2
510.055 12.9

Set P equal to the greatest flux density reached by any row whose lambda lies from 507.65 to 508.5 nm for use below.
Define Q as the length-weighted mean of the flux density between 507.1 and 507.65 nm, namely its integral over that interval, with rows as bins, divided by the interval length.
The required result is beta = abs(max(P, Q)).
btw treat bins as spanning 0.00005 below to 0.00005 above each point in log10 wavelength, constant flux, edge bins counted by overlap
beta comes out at 13.5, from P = 13.5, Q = 12.8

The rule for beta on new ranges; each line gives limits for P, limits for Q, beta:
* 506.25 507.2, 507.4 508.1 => 12.3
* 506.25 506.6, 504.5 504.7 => 12.3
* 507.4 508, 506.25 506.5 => 14.9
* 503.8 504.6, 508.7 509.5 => 12.8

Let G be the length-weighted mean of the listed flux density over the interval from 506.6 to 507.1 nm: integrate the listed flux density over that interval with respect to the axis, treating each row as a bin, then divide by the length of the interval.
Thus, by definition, 10.6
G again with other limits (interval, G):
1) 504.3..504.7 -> 11.4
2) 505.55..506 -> 11.1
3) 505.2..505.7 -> 10.6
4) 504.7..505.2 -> 10.9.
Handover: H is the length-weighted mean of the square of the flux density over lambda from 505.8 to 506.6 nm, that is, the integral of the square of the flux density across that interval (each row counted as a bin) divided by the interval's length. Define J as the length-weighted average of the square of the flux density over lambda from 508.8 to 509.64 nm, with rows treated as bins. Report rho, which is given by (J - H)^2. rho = 471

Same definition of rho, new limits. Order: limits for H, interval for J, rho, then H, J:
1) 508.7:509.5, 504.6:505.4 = 645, 143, 118.1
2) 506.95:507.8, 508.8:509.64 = 9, 152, 154.5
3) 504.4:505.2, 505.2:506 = 66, 126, 117.8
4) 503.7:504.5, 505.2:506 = 16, 114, 117.8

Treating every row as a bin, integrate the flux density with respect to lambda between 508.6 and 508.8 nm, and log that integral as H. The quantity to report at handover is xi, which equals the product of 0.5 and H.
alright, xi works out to 1.05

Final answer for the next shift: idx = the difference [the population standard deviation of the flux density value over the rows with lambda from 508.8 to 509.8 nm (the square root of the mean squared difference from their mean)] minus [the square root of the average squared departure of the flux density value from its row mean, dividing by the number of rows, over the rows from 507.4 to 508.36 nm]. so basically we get -0.4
